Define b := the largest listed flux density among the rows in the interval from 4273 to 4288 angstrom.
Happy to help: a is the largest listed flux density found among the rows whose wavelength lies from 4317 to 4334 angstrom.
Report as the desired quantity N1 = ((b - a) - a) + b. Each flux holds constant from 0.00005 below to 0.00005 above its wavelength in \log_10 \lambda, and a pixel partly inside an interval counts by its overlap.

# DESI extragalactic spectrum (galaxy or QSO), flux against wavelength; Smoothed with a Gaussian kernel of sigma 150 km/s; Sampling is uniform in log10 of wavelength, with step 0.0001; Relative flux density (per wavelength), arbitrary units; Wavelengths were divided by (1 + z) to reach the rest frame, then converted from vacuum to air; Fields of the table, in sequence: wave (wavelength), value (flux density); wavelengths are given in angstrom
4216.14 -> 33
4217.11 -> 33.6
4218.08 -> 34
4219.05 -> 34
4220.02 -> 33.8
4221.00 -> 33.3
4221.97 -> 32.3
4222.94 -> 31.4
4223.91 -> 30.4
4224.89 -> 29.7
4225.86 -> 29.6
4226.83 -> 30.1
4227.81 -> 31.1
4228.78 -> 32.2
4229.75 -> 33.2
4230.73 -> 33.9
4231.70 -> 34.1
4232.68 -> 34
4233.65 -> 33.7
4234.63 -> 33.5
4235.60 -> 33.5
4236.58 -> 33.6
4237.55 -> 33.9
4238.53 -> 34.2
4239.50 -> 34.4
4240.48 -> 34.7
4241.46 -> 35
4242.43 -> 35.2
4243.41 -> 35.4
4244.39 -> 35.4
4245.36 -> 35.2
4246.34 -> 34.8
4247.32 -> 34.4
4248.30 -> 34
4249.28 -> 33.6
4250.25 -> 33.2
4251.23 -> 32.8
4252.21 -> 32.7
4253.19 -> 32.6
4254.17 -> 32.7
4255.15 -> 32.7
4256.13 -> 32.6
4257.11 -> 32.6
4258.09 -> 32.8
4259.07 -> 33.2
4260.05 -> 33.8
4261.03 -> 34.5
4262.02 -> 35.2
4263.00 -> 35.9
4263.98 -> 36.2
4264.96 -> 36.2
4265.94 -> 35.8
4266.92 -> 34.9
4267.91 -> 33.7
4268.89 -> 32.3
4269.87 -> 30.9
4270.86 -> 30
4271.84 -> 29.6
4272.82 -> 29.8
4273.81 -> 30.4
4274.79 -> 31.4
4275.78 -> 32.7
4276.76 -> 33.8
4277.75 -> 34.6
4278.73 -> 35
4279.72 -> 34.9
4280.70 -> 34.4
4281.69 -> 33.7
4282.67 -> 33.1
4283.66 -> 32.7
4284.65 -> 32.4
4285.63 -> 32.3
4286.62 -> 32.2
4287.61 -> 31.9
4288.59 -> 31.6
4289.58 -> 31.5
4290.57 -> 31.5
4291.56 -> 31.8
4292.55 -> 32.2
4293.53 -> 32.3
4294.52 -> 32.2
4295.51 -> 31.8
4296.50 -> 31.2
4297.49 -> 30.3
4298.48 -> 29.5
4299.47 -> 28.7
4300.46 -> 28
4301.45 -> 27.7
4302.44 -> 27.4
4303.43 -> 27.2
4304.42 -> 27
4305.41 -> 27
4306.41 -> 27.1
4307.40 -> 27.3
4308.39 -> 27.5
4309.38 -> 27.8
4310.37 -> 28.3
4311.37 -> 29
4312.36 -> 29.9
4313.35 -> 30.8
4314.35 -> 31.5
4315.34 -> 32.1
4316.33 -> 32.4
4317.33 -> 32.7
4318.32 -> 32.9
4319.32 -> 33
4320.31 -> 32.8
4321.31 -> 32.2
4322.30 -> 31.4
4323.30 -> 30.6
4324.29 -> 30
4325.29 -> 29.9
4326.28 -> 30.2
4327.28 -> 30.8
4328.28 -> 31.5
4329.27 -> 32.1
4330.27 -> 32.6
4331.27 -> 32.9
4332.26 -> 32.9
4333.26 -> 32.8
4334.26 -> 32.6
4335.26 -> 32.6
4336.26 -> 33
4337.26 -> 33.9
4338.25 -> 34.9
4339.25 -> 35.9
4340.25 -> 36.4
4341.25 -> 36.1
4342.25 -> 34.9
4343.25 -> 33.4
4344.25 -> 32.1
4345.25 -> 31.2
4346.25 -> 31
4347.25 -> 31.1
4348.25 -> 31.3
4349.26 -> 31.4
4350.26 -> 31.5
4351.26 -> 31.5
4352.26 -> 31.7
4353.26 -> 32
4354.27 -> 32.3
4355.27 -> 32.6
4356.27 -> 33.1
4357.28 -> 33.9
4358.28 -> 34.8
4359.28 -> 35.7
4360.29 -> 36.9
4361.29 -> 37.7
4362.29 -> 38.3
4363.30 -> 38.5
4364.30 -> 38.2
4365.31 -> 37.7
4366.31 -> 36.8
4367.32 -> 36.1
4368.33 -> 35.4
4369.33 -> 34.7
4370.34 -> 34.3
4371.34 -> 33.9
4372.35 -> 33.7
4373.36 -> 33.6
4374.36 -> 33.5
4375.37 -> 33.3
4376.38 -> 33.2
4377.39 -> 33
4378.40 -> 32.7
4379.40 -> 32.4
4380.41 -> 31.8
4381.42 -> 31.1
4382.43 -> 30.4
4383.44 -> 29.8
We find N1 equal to 4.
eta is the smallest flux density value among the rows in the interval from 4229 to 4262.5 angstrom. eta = 32.6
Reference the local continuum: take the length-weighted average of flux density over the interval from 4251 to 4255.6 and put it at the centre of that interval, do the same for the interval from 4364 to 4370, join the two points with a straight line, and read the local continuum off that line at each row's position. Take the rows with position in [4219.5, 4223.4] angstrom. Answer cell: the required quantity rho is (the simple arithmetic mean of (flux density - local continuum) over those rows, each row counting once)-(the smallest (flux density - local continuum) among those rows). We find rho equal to 1.35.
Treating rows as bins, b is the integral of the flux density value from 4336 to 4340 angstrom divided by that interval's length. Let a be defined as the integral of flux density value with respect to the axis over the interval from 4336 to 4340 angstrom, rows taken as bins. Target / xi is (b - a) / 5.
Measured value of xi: -20.8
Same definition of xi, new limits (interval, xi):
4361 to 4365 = -22.9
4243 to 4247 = -21.1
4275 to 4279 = -20.3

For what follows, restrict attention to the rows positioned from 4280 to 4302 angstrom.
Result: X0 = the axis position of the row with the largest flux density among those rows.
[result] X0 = 4280.70 angstrom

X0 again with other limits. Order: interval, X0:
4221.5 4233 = 4231.70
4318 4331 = 4319.32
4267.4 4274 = 4267.91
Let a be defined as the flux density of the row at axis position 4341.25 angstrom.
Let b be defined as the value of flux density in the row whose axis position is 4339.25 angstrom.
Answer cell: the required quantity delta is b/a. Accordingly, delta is 0.99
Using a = 36.1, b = 35.9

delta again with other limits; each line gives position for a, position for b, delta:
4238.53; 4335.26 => 0.95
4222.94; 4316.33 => 1.03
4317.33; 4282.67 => 1.01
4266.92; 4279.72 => 1.00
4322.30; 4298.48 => 0.94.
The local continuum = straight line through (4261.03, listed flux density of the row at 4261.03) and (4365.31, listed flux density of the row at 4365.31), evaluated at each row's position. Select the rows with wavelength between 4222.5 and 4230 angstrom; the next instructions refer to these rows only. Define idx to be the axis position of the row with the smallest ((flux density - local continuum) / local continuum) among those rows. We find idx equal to 4225.86 angstrom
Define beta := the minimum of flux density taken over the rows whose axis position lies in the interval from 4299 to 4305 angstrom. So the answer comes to 27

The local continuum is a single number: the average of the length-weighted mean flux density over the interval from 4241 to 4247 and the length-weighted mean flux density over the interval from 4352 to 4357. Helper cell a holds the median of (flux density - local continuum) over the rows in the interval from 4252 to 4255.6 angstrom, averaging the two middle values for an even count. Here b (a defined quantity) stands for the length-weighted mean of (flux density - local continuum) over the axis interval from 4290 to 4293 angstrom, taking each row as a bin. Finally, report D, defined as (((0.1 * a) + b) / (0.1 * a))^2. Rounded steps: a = -1.1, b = -2.0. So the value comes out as 364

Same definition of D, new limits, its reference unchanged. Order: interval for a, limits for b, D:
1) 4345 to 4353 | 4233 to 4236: 3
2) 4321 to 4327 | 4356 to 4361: 8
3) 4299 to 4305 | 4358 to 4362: 11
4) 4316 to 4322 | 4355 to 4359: 1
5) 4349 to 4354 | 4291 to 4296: 74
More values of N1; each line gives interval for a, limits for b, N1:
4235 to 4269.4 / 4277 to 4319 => -2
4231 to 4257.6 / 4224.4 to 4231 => -3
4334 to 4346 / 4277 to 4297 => -3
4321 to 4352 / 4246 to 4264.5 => 0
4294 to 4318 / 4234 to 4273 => 7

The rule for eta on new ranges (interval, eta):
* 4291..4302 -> 27.7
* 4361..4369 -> 35.4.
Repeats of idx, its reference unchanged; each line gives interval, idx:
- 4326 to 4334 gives 4326.28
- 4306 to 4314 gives 4306.41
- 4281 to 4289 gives 4288.59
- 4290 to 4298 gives 4297.49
